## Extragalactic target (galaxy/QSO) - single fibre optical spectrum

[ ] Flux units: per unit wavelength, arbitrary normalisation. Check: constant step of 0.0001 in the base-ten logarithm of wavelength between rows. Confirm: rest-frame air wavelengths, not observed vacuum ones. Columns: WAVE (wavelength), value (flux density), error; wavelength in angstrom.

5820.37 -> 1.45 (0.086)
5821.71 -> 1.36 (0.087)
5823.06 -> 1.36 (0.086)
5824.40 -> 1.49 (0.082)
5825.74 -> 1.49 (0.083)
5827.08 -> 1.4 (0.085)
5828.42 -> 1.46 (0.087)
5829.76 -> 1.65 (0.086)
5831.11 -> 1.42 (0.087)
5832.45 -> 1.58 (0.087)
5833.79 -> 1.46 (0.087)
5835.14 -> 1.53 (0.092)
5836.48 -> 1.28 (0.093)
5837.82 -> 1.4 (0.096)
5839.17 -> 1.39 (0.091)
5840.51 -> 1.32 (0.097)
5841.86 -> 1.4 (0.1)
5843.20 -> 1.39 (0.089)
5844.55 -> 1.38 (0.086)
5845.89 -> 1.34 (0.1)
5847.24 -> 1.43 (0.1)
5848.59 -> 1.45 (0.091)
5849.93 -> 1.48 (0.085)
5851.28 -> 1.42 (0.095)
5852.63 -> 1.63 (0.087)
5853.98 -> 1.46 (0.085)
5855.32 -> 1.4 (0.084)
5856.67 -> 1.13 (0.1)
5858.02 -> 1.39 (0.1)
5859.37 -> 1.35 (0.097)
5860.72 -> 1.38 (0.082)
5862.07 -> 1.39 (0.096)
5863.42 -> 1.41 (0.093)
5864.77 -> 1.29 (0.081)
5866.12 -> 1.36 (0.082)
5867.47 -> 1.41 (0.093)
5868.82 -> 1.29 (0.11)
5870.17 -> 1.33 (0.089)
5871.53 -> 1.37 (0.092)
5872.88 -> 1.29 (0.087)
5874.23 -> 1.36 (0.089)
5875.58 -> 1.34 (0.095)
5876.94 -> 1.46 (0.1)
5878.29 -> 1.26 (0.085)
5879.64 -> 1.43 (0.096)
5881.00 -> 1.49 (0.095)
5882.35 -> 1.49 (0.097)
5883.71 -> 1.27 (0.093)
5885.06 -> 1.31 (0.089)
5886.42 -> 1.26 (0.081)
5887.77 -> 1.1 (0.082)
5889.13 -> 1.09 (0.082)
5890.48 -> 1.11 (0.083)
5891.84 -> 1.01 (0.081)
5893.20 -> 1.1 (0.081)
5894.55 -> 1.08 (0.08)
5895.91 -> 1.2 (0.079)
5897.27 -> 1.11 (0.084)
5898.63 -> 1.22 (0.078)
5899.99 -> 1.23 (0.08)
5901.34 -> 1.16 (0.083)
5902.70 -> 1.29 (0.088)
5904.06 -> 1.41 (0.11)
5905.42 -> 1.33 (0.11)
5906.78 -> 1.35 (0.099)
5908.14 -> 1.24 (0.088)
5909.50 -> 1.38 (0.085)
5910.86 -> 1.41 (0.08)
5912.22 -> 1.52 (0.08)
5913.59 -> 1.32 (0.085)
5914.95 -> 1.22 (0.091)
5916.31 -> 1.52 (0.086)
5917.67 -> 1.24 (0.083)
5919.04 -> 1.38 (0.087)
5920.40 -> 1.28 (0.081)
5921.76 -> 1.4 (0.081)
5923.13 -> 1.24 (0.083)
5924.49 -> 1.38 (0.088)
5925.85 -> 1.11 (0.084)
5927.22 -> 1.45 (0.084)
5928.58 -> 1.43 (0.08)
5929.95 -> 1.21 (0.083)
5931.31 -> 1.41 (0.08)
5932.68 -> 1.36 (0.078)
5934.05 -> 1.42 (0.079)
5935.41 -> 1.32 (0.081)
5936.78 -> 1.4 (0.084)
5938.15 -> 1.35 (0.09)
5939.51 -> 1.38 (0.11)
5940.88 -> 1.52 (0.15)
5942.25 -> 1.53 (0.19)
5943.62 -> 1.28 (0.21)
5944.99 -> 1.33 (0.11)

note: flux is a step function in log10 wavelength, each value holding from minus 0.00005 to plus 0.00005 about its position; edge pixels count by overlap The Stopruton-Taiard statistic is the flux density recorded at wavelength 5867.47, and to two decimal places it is 1.41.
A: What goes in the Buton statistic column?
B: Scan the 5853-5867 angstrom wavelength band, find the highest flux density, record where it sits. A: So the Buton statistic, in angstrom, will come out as 5853.98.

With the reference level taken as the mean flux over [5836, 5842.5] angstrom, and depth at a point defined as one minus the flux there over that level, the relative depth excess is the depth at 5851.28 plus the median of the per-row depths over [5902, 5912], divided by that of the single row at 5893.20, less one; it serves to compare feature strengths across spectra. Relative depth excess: -1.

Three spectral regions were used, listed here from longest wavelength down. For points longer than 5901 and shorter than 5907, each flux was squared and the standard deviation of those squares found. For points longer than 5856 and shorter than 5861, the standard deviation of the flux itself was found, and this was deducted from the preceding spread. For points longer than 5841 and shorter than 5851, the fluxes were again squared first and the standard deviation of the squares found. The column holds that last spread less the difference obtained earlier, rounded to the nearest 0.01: 0.02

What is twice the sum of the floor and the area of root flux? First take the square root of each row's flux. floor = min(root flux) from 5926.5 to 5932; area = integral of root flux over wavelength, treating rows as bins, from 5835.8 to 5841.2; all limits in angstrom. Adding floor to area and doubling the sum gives 14.7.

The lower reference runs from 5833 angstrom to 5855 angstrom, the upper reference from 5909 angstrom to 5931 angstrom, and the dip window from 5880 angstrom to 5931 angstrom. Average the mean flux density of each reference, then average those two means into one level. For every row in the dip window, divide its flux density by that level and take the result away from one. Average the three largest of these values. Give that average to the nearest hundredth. 0.23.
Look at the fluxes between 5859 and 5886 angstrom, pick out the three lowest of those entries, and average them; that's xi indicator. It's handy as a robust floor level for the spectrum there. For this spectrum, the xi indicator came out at 1.27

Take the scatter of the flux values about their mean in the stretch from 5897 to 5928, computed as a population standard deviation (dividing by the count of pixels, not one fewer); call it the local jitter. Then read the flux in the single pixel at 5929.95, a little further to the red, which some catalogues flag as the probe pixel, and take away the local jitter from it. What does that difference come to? 1.10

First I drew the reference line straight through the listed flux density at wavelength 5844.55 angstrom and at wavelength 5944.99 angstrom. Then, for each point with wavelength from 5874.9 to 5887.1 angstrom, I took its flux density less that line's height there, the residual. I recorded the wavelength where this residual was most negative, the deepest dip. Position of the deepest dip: 5878.29 angstrom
